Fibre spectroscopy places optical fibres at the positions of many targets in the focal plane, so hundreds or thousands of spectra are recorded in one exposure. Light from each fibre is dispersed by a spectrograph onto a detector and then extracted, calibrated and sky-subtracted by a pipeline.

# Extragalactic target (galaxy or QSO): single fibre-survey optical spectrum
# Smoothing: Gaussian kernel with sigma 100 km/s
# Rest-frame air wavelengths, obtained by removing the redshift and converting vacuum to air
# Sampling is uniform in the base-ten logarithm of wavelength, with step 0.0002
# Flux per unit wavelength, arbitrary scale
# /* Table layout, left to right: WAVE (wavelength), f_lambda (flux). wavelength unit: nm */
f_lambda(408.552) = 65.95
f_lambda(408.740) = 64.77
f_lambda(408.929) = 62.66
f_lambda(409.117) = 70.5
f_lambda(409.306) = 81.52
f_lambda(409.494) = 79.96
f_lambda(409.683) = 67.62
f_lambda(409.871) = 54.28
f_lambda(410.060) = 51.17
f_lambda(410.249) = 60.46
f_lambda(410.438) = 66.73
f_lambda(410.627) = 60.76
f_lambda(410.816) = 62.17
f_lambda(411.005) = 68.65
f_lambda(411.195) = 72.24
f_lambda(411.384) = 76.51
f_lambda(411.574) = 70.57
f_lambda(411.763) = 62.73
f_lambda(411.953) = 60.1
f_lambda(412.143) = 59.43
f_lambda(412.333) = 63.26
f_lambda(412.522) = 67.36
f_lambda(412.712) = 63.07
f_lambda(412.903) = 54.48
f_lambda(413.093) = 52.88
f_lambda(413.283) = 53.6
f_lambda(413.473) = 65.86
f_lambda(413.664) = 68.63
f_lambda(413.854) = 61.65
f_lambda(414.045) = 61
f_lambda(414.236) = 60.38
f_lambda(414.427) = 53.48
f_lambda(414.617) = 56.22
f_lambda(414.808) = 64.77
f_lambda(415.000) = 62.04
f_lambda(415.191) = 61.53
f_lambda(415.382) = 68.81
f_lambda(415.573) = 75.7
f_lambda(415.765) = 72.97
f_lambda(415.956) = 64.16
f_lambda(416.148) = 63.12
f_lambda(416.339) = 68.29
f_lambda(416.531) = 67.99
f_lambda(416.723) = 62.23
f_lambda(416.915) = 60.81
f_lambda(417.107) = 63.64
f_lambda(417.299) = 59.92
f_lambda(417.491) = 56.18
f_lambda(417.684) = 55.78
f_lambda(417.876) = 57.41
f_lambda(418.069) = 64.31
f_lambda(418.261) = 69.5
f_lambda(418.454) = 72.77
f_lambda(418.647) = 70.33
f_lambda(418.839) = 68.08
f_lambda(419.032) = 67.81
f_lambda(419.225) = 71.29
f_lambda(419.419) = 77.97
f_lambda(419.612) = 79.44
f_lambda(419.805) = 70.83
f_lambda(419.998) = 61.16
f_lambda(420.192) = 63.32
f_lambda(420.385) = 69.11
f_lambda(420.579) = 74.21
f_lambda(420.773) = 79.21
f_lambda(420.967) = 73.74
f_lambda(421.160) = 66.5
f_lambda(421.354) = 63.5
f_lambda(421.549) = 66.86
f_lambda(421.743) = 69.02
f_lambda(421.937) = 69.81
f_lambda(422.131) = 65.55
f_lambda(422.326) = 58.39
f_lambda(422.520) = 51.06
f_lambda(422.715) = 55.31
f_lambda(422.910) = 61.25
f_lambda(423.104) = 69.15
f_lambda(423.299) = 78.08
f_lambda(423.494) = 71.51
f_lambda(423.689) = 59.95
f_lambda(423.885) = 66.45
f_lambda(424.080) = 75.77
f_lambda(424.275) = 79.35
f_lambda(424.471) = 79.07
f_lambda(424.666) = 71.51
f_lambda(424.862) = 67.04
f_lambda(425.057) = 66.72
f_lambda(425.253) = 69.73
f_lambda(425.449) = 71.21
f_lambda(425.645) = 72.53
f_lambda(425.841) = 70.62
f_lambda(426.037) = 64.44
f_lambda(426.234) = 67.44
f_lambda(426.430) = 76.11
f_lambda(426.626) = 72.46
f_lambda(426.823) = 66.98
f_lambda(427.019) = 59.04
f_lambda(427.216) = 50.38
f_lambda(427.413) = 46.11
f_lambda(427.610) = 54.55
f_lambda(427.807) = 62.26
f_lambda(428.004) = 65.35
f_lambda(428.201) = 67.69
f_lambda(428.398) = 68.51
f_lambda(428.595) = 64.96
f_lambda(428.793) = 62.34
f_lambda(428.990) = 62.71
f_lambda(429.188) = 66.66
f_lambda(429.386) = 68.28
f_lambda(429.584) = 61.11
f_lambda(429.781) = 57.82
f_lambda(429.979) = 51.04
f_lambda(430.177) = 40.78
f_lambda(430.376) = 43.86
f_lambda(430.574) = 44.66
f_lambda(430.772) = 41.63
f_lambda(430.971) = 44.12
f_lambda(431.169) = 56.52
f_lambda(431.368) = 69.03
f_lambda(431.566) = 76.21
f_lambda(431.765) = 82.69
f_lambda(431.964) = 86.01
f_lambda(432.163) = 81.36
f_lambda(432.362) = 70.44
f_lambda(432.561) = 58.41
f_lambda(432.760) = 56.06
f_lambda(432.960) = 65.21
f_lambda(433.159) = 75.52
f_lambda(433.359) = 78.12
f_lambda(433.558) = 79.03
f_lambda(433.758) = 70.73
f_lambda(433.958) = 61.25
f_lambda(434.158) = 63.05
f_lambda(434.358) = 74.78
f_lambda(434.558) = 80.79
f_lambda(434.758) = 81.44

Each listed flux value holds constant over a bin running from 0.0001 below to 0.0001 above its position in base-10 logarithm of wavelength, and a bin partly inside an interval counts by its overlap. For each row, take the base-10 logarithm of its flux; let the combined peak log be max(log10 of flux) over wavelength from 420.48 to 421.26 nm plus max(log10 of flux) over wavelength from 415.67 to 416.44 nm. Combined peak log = 3.76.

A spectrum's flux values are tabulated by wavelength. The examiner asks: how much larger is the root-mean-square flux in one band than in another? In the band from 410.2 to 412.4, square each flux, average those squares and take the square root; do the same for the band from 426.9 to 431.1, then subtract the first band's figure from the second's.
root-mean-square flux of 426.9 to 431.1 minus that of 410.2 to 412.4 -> -8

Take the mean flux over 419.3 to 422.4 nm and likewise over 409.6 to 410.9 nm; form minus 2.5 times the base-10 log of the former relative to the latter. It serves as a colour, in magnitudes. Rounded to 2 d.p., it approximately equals -0.15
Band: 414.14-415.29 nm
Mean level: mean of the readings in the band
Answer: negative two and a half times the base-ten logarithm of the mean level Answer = -4.44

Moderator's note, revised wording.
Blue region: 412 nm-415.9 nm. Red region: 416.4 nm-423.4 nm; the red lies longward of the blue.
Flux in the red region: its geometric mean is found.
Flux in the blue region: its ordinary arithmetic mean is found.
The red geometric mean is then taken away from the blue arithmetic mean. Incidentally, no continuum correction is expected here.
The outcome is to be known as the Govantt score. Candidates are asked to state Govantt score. -3.7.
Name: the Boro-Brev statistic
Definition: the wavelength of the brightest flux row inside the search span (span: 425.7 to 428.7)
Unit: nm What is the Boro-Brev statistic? 426.430 nm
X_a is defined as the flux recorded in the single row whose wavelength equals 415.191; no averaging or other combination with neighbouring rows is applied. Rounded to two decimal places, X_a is 61.53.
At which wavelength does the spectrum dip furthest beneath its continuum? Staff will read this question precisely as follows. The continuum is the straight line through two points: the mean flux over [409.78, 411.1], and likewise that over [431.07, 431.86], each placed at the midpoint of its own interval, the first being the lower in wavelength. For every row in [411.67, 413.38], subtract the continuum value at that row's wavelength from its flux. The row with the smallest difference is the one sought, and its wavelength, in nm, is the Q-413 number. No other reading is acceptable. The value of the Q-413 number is 413.093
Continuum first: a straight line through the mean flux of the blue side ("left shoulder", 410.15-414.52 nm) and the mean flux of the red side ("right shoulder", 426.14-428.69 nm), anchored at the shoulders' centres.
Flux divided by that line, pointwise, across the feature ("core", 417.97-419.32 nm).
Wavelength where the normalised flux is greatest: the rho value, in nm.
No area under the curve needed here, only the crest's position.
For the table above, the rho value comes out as 418.454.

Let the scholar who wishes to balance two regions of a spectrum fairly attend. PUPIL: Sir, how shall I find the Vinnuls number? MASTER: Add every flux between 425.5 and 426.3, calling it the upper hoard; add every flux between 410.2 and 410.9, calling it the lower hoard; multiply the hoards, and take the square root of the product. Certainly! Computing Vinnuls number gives 262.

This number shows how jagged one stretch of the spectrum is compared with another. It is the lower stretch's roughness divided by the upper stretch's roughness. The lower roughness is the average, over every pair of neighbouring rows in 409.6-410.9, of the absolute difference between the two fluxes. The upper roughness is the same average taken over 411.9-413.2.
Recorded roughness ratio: 1.7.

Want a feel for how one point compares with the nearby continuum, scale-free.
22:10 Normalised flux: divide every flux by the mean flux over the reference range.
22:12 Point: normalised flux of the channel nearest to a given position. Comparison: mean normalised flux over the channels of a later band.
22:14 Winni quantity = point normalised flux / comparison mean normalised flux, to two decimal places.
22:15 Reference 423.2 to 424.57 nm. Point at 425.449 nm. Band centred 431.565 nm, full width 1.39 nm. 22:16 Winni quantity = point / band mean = 1.01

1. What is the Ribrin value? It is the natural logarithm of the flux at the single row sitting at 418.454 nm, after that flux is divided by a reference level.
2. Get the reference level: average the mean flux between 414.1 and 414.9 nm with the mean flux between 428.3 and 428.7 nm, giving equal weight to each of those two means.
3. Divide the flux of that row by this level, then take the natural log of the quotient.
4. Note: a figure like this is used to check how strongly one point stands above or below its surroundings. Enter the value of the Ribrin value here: 0.15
